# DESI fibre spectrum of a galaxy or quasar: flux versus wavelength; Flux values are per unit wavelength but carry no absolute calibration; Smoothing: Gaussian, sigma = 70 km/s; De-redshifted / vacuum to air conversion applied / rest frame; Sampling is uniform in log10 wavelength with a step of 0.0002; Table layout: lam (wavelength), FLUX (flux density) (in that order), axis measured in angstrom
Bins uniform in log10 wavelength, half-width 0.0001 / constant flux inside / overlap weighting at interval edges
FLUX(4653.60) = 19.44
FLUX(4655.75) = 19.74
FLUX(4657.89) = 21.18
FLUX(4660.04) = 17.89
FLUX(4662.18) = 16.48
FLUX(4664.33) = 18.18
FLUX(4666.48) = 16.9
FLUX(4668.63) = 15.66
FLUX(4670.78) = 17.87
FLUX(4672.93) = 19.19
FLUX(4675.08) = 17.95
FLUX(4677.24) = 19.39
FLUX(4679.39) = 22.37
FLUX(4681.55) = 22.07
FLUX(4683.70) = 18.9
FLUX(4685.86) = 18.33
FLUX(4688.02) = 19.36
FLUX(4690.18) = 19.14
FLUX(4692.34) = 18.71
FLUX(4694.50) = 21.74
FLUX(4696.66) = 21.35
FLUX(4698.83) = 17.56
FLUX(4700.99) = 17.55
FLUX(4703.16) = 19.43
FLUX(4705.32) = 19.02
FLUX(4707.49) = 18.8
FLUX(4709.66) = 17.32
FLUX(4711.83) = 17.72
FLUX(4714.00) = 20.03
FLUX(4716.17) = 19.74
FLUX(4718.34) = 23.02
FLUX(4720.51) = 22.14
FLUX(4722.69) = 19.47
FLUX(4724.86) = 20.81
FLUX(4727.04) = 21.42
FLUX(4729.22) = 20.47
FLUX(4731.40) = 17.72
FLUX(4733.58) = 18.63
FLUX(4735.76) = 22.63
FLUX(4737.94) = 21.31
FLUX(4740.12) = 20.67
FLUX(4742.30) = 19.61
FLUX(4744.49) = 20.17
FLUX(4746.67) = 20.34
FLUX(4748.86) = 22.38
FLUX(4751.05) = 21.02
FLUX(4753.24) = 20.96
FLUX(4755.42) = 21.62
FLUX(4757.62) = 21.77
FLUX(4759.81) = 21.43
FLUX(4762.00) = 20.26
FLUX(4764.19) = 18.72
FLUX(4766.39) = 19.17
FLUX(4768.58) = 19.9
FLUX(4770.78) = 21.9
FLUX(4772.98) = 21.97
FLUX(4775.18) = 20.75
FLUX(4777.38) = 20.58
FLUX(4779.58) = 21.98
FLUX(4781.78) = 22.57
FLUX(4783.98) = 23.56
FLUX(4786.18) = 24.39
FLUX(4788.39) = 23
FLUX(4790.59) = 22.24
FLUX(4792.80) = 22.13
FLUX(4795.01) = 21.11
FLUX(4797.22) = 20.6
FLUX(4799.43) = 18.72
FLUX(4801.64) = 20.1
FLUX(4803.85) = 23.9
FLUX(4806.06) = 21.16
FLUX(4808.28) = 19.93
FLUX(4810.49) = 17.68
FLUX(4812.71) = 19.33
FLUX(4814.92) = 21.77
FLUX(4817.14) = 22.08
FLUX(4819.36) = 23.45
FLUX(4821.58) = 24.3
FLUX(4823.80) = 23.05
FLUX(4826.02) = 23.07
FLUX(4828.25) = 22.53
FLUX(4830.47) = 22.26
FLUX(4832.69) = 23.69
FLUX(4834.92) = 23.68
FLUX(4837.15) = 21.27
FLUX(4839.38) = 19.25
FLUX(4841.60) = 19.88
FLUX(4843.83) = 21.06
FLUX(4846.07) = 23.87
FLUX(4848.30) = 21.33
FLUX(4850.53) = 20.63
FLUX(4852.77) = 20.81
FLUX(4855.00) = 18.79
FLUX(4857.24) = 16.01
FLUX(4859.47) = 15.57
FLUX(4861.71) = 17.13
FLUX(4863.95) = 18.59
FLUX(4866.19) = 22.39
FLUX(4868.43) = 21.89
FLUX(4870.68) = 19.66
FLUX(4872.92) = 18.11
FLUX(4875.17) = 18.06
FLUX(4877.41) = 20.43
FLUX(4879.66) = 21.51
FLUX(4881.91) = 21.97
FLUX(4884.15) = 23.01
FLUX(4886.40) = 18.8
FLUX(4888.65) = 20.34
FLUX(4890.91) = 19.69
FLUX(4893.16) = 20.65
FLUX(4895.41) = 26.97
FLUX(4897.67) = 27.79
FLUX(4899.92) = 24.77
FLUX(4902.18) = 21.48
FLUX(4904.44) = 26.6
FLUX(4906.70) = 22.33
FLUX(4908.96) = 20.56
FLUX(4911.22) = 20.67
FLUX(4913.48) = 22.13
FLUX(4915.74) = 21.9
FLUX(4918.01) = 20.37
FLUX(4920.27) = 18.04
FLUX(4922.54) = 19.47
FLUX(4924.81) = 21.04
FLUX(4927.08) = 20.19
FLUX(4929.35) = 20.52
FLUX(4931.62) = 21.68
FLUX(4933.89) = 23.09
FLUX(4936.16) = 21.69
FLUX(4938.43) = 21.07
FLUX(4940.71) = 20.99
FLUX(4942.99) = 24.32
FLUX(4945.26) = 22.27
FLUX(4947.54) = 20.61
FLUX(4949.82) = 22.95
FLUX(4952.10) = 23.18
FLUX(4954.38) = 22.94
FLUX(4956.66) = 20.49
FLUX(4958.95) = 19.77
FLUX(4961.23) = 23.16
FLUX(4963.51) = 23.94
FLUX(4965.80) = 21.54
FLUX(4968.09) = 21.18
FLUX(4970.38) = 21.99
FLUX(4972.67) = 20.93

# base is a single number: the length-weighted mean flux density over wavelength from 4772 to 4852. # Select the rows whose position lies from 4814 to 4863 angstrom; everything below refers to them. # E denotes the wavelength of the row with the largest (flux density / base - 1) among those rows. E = 4821.58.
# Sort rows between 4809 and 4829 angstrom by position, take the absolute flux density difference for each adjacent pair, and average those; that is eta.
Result 1.05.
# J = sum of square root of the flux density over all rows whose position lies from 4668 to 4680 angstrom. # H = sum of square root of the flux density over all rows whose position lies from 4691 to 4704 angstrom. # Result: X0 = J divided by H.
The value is 0.98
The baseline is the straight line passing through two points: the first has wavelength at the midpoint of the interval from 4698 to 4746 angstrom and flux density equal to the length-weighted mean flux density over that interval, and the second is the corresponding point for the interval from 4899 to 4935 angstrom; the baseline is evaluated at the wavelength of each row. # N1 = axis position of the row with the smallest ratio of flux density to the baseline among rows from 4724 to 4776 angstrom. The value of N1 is 4731.40 angstrom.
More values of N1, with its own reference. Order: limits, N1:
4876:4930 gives 4920.27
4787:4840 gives 4810.49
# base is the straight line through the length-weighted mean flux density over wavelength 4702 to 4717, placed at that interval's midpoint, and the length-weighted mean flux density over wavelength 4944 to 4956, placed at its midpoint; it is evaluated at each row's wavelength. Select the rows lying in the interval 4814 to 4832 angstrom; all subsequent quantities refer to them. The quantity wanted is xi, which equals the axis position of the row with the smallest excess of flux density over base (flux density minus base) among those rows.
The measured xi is 4814.92 angstrom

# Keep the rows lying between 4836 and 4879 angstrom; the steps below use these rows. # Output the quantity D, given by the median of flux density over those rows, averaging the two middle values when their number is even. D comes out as 19.9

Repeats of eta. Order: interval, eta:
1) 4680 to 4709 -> 1.26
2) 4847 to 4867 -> 1.62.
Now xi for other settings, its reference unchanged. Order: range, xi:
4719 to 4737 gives 4731.40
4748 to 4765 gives 4764.19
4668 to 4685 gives 4668.63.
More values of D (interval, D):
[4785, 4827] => 22.1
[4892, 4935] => 21.5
